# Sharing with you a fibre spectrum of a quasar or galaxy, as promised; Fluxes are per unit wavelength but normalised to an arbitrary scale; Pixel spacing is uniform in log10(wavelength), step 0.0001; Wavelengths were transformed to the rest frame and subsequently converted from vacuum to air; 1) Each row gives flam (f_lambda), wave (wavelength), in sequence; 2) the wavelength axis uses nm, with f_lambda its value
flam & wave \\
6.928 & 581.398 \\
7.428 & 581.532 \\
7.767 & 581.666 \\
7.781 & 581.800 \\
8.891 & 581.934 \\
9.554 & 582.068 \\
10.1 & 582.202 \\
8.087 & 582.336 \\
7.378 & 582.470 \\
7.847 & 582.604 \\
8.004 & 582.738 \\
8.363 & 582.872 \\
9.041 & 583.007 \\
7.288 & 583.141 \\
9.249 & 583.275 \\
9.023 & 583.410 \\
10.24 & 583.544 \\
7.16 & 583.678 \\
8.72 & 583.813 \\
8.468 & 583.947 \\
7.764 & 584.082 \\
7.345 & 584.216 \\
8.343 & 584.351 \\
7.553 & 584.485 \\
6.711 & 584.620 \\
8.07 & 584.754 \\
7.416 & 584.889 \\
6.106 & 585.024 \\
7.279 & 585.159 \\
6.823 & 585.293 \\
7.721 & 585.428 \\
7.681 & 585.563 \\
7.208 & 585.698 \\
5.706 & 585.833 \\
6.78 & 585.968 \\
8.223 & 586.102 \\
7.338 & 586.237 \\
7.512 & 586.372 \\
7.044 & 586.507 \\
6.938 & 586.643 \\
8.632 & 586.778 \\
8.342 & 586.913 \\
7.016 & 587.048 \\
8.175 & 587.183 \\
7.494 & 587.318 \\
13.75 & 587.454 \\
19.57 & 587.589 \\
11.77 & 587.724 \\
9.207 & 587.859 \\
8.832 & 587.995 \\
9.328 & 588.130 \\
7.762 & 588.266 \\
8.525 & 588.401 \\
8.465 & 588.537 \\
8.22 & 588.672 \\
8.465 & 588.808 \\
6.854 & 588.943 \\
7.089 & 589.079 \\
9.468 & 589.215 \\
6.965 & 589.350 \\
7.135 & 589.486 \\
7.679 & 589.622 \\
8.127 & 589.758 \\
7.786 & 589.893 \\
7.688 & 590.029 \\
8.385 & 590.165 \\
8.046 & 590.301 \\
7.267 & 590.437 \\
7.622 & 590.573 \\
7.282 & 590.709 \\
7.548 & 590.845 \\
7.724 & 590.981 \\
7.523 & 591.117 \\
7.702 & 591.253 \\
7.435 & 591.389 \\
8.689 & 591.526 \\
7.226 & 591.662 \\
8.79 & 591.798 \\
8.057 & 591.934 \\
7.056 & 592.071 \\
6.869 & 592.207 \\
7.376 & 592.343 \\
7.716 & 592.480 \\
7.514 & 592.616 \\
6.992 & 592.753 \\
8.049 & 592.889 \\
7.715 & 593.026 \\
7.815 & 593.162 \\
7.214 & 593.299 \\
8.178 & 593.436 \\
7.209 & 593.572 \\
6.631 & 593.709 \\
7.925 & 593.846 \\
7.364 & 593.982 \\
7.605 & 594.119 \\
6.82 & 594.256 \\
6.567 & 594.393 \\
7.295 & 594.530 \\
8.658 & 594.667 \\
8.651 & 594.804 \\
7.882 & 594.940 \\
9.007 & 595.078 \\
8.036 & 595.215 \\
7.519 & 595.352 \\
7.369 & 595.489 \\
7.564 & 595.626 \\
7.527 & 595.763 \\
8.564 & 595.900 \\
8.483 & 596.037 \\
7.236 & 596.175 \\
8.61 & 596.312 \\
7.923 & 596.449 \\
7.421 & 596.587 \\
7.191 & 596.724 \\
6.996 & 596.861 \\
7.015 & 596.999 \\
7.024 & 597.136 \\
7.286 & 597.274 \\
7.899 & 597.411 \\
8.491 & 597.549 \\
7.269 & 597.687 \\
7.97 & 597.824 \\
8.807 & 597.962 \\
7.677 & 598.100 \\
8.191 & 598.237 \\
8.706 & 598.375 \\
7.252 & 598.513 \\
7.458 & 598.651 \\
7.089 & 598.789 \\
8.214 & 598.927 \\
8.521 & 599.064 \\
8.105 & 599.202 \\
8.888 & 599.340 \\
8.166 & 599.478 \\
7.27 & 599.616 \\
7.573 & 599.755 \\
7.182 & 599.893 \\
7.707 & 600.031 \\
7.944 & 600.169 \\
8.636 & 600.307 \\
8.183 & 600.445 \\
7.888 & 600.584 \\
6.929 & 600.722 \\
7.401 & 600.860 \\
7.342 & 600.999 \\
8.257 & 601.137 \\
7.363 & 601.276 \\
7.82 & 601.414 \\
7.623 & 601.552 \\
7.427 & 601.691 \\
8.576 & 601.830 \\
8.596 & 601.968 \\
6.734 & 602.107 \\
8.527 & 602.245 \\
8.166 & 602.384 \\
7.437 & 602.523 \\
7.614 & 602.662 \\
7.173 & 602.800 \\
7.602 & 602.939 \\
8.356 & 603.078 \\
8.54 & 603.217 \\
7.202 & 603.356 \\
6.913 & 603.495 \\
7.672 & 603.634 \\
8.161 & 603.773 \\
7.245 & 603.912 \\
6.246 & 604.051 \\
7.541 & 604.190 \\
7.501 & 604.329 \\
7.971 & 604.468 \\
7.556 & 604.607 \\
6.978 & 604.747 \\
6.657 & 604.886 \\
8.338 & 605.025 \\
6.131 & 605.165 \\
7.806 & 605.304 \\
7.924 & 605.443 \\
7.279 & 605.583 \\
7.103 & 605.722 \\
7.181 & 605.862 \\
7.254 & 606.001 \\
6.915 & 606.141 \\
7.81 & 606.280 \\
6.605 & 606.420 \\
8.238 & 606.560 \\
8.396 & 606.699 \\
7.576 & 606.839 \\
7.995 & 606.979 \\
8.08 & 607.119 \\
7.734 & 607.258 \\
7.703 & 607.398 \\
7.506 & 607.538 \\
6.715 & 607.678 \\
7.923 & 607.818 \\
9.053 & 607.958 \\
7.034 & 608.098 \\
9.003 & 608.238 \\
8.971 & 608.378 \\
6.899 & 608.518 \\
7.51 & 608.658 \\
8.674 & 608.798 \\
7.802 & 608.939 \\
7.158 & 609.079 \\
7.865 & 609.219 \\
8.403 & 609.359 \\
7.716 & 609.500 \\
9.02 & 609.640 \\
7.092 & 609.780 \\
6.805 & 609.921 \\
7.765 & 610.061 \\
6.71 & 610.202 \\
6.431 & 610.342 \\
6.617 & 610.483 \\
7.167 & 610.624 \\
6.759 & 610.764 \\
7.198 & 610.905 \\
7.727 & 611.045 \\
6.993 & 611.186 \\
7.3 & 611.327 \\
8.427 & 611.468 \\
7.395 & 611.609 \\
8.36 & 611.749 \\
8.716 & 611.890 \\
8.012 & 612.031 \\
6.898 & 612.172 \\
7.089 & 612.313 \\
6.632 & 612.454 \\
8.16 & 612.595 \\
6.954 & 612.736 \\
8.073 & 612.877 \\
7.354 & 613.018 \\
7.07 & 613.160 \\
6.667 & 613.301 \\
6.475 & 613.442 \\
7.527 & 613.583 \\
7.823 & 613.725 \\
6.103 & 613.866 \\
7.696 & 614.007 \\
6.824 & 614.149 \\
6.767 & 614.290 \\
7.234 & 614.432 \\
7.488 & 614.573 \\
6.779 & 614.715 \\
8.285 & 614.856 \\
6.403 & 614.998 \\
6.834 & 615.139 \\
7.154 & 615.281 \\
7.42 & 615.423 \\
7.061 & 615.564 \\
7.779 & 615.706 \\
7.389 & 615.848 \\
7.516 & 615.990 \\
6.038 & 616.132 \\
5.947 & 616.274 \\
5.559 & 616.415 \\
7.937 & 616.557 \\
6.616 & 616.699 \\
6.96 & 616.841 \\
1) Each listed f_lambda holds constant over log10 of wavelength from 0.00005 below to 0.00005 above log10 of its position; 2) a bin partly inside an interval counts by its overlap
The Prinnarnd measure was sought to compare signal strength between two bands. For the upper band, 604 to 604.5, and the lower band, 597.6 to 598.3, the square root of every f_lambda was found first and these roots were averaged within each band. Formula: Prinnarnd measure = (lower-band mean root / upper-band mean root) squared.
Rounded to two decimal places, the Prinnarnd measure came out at 1.09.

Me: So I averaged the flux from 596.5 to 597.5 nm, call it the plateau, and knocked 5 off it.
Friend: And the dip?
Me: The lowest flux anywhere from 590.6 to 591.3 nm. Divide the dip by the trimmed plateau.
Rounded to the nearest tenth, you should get 3.2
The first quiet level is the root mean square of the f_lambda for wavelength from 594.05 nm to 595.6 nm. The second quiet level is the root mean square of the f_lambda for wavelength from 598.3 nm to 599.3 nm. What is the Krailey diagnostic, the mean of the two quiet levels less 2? 5.9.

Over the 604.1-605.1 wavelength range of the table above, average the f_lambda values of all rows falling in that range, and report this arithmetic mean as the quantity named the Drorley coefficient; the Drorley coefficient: 7.5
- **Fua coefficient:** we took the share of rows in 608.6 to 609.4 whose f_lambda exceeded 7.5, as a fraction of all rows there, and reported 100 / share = 120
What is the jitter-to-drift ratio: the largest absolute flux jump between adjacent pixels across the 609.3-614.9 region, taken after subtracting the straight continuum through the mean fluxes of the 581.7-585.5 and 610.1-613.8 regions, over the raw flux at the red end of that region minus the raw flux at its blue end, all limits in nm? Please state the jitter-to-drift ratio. -16.3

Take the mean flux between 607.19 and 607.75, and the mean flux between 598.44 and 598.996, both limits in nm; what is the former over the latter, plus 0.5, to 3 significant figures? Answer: 1.49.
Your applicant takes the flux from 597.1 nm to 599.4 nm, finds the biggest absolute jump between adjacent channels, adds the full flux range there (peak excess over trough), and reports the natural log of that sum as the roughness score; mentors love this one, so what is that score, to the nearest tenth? 1.2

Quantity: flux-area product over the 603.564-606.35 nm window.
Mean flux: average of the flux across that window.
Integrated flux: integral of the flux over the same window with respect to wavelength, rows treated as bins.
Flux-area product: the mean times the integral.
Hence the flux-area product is 151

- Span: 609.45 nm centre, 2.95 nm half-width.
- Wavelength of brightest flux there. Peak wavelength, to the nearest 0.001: 607.958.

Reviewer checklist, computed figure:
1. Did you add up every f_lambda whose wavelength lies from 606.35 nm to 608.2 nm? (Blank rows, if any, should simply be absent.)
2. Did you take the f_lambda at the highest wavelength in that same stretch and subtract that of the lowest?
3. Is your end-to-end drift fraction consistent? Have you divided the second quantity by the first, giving 0.0043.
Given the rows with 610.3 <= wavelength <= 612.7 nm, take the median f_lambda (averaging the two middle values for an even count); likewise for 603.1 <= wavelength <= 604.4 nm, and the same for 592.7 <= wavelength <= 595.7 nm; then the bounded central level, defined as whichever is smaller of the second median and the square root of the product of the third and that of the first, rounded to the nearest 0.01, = 7.39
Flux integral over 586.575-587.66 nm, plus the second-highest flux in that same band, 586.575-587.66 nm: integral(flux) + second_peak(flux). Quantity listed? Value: 24.6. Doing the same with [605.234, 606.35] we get 16.1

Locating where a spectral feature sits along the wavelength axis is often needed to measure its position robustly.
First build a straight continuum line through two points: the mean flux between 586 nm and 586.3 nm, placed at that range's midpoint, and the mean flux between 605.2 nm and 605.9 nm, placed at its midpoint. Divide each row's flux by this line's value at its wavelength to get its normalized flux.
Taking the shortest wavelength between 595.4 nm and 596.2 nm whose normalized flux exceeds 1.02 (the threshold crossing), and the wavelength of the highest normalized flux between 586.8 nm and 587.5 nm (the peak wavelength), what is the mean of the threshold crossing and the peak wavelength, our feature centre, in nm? 591.68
